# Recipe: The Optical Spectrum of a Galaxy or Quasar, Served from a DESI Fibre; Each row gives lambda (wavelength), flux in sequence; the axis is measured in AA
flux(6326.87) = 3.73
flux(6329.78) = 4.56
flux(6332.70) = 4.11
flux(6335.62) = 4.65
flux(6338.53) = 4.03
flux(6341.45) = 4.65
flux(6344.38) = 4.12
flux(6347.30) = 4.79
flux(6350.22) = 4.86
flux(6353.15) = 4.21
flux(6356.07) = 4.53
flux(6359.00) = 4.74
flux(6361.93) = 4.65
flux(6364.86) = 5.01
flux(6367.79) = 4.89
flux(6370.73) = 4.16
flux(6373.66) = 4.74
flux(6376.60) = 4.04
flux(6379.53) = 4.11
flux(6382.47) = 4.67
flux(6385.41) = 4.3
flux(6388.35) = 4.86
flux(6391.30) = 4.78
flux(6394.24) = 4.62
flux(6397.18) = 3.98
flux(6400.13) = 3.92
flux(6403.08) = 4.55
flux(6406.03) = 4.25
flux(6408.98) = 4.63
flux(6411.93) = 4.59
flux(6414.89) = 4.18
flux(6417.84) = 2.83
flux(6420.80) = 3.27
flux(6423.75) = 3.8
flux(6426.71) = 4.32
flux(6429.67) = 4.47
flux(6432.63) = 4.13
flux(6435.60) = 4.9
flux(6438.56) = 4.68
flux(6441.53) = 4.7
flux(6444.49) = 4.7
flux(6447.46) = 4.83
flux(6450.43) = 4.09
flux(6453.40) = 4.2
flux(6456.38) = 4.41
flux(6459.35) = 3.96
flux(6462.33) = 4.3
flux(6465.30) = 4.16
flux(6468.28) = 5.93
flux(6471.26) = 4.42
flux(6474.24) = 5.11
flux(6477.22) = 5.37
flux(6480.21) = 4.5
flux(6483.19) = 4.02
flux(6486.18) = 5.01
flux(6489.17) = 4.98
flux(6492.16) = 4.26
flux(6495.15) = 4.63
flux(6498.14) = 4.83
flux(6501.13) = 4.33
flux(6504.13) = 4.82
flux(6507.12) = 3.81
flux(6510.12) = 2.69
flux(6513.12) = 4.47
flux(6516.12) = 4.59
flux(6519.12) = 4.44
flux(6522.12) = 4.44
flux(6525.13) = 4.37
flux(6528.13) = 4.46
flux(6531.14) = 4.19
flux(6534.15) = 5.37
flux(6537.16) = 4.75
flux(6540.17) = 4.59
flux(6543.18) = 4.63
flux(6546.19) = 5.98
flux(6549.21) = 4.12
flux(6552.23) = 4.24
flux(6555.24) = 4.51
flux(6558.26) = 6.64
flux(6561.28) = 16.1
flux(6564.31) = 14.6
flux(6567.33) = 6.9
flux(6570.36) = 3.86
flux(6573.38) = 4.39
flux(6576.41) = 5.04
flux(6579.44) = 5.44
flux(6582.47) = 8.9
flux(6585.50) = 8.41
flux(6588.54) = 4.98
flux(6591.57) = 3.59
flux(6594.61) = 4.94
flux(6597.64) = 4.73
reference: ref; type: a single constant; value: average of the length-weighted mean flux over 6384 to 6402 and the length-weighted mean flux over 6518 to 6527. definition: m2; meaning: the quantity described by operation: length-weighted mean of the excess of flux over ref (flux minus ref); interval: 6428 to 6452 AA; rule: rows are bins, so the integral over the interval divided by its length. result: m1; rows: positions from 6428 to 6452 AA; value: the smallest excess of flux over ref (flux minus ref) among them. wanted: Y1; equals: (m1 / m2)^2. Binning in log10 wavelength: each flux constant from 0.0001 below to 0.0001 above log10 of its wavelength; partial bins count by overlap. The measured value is 5.2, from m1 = -0.33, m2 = 0.1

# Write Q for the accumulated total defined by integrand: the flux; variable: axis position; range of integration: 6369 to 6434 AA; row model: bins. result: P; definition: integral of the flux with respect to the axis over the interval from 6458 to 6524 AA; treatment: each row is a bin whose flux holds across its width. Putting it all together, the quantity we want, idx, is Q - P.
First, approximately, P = 297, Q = 276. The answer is -22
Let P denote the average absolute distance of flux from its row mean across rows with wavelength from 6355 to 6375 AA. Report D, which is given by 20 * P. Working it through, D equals 4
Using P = 0.20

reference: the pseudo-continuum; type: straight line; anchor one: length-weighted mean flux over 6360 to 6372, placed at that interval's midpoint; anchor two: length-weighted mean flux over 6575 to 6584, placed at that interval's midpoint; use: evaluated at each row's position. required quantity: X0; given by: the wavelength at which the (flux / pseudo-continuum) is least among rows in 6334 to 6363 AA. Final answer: 6338.53 AA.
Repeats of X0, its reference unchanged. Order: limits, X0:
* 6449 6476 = 6459.35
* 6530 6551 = 6549.21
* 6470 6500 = 6483.19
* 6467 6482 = 6471.26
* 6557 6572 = 6570.36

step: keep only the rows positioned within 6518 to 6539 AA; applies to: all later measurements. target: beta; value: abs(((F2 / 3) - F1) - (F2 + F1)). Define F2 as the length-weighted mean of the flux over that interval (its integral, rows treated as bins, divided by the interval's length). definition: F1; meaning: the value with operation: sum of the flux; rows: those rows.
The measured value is 67.1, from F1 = 32.0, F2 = 4.6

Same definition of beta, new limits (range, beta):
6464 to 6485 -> 70.2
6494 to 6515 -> 62.0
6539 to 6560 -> 72.8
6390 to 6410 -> 64.4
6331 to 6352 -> 65.4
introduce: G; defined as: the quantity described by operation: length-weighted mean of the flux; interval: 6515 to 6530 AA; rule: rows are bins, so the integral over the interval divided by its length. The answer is 4.5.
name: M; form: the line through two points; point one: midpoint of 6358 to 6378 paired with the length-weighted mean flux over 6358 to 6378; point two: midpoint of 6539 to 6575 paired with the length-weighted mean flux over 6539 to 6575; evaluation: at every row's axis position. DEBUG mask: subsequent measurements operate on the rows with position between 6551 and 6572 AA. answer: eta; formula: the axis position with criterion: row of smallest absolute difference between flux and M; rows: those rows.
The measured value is 6567.33 AA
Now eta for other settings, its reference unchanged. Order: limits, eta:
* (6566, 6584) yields 6567.33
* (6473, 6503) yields 6477.22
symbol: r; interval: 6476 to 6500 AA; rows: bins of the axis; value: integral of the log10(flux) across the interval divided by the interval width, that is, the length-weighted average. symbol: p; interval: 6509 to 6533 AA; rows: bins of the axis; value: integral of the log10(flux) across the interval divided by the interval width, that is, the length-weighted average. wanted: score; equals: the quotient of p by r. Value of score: 0.93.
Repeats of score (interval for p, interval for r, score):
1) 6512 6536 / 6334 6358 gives 1.01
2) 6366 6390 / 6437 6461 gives 1.00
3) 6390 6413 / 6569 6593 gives 0.89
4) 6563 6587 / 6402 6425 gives 1.37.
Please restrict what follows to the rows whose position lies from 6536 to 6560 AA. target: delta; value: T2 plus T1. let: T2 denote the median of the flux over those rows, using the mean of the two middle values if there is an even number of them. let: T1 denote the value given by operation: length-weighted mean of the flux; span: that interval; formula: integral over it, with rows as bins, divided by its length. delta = 9.7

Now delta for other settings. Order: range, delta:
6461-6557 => 9.1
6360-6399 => 9.2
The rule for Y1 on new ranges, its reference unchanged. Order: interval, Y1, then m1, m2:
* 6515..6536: 2.7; -0.23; 0.1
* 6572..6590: 0.0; -0.03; 1.8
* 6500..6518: 34.2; -1.73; -0.3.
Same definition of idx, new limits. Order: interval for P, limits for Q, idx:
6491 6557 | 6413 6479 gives -6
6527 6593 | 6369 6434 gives -133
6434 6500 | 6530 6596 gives 104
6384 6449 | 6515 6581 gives 102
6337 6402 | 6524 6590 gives 119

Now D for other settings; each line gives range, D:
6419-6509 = 8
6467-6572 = 28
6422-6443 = 6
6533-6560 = 14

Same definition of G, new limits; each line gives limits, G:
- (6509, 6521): 4.1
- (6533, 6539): 5.0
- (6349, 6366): 4.7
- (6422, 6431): 4.2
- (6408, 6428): 3.9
